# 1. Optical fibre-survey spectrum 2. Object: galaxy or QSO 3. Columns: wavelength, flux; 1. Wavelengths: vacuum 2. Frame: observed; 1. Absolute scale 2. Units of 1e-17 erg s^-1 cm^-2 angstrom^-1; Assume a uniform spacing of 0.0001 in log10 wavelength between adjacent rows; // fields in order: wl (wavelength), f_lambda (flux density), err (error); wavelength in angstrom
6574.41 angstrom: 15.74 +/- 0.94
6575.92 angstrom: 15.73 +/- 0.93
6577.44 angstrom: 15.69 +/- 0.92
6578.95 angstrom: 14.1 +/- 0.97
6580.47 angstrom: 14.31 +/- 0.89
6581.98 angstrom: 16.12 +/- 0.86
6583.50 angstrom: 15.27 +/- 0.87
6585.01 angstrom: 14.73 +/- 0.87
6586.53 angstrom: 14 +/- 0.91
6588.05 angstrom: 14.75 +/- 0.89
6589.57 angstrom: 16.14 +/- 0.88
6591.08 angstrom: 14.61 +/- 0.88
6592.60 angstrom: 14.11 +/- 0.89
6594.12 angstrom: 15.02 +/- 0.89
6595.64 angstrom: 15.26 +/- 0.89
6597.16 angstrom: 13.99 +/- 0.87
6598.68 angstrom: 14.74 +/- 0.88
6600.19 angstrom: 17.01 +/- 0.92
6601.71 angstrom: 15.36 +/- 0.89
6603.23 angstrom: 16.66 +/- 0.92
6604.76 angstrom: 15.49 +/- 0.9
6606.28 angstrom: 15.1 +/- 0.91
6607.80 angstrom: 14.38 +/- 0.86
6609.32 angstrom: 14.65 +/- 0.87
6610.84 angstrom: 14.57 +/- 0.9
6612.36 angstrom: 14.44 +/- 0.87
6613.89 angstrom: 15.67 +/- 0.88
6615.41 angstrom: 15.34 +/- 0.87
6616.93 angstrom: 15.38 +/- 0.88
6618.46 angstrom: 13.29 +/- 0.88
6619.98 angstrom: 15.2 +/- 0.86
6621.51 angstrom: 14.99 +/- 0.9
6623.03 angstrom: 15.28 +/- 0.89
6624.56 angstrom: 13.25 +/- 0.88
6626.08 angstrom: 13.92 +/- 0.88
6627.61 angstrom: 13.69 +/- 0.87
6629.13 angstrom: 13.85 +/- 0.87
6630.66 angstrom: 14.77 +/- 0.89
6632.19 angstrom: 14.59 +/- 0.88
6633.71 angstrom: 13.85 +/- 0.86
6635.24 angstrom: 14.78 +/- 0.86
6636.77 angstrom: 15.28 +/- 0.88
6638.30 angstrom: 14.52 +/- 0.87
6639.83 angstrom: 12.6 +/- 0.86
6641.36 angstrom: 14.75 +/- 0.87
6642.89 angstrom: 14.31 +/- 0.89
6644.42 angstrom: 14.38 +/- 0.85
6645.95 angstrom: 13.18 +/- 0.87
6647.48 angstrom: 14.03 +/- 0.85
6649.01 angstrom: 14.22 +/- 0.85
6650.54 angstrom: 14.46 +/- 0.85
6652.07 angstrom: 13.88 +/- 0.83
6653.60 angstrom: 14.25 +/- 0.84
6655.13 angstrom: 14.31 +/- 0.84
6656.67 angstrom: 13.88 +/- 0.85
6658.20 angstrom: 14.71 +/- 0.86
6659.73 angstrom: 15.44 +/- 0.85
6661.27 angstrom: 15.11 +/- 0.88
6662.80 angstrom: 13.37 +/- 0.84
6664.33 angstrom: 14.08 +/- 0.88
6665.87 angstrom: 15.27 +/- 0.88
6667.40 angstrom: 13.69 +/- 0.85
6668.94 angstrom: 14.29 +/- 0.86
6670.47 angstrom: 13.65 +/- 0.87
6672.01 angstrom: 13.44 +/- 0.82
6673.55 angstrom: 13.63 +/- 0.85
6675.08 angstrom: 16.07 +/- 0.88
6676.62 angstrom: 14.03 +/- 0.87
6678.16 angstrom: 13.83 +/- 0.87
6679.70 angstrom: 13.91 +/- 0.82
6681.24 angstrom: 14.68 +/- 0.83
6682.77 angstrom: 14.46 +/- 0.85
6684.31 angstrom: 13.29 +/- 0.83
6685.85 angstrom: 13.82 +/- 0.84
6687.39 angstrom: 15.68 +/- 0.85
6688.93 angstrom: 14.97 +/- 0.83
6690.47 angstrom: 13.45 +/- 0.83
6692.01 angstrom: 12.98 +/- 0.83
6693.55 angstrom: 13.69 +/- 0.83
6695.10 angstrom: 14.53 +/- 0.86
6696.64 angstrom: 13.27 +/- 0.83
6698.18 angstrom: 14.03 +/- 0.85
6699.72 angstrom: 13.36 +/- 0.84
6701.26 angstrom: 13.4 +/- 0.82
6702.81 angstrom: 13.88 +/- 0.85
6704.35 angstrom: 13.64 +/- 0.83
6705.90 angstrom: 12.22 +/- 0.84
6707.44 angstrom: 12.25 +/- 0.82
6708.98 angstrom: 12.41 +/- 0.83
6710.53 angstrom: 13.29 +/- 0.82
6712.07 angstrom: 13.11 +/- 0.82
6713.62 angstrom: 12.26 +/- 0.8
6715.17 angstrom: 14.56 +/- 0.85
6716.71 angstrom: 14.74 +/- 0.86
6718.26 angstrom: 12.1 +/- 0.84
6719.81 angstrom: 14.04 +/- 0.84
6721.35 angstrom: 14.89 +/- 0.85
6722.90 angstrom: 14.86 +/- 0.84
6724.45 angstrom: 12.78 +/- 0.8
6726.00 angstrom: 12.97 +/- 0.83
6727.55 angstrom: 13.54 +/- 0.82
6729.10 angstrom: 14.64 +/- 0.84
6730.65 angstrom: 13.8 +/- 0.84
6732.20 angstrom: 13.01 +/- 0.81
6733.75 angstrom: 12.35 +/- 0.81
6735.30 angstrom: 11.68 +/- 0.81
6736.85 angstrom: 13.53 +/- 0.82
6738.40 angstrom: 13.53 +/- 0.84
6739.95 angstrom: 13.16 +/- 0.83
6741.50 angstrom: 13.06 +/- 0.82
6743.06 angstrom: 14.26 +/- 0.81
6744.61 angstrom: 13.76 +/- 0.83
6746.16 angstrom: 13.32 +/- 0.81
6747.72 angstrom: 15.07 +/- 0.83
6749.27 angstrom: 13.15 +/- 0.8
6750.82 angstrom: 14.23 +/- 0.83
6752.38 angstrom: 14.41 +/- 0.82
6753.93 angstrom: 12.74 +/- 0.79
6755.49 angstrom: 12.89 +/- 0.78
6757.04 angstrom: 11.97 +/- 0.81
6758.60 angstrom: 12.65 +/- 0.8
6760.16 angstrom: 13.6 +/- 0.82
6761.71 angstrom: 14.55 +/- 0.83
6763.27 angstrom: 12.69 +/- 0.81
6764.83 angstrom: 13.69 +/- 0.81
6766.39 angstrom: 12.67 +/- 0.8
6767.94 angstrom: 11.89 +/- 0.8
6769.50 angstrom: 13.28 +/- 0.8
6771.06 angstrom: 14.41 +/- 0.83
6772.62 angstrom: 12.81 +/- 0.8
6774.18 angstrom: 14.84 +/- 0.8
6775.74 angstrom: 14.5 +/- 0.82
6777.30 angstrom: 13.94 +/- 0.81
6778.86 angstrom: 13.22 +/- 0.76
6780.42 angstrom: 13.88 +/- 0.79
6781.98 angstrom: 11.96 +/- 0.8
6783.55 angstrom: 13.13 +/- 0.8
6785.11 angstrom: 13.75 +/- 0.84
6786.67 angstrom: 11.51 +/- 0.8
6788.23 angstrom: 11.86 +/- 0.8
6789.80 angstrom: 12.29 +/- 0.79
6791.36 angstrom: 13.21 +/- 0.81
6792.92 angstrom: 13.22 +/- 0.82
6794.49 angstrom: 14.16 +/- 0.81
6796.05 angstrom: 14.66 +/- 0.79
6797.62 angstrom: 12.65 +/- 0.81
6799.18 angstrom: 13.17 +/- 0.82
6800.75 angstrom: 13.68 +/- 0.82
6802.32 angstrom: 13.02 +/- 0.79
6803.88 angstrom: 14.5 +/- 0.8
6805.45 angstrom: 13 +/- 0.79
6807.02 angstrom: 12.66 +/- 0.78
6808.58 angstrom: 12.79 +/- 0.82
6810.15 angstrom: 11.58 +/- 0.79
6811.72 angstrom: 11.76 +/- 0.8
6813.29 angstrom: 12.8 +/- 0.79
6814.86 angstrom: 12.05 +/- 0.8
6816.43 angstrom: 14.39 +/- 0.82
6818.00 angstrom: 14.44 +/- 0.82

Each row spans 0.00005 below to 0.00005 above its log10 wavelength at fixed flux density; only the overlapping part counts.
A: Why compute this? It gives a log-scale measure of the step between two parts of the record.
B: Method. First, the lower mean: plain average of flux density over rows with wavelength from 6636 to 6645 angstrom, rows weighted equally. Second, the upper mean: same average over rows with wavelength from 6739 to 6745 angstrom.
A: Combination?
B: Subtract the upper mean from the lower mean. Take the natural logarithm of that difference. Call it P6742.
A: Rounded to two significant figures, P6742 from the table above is -0.29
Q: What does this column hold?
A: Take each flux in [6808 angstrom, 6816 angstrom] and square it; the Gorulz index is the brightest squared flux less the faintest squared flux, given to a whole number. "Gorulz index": 30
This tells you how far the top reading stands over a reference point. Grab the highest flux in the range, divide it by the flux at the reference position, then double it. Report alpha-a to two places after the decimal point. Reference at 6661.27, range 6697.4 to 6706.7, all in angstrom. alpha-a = 1.86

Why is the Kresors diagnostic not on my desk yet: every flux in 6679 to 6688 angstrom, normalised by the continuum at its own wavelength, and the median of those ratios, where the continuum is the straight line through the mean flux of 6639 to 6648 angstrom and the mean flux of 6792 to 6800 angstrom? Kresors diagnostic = 1.028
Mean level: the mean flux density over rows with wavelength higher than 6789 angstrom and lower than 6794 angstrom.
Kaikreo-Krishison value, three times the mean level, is 39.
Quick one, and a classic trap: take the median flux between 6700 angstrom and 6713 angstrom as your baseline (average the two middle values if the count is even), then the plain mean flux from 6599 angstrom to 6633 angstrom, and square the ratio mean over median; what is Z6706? 1.27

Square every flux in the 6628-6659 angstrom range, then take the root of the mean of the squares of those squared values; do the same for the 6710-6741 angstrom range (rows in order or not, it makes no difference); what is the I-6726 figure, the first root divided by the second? 1.11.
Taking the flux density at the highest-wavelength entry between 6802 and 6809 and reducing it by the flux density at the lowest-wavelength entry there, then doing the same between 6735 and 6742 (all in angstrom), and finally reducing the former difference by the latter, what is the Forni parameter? -1.6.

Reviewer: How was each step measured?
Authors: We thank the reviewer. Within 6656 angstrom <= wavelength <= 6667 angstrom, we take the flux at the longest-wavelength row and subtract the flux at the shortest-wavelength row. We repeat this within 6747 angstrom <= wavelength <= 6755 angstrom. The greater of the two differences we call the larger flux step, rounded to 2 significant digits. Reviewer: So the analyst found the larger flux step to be 1.4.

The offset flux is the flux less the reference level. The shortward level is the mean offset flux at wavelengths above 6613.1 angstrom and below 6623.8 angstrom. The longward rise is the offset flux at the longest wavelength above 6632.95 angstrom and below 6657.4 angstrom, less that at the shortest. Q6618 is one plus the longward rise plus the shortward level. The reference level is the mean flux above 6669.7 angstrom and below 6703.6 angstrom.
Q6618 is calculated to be 2.0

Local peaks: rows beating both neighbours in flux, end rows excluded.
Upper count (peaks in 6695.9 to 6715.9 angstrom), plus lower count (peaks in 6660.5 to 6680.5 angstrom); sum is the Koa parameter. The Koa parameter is 6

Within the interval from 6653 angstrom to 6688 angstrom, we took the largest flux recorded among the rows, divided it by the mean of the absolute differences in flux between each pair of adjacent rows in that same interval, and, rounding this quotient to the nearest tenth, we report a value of 19.1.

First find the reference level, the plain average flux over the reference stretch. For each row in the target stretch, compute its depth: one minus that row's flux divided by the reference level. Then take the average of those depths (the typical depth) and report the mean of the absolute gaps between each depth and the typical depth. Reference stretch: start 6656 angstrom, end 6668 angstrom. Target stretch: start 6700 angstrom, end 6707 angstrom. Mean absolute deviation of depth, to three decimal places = 0.037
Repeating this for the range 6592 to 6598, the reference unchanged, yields 0.038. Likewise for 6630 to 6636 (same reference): 0.022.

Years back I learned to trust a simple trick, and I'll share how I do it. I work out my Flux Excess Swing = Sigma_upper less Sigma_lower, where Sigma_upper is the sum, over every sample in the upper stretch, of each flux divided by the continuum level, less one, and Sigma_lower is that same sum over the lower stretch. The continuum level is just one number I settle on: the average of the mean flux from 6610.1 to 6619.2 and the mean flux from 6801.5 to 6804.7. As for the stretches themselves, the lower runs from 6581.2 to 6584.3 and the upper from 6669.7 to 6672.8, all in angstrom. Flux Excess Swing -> -0.30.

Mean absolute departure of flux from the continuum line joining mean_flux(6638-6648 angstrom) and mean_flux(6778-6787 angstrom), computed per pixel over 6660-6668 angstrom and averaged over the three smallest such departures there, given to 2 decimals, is 0.27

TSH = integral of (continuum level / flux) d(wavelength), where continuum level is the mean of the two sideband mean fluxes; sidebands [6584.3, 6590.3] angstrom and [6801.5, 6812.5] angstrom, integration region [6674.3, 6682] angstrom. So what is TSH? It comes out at 7.4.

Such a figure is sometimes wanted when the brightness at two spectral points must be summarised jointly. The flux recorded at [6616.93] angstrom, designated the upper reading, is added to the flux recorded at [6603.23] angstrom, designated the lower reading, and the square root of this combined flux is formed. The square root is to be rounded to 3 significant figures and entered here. 5.66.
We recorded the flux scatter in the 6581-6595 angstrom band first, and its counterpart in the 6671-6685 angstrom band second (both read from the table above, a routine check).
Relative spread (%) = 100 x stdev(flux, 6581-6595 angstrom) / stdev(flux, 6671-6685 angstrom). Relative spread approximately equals 90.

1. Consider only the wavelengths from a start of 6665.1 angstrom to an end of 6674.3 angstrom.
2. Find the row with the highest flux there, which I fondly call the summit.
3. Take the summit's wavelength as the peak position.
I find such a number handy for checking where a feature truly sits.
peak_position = 6665.87 angstrom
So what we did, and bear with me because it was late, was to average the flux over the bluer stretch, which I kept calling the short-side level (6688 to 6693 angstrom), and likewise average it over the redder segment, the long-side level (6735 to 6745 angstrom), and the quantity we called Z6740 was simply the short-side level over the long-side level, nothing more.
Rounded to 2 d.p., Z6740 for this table 1.04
